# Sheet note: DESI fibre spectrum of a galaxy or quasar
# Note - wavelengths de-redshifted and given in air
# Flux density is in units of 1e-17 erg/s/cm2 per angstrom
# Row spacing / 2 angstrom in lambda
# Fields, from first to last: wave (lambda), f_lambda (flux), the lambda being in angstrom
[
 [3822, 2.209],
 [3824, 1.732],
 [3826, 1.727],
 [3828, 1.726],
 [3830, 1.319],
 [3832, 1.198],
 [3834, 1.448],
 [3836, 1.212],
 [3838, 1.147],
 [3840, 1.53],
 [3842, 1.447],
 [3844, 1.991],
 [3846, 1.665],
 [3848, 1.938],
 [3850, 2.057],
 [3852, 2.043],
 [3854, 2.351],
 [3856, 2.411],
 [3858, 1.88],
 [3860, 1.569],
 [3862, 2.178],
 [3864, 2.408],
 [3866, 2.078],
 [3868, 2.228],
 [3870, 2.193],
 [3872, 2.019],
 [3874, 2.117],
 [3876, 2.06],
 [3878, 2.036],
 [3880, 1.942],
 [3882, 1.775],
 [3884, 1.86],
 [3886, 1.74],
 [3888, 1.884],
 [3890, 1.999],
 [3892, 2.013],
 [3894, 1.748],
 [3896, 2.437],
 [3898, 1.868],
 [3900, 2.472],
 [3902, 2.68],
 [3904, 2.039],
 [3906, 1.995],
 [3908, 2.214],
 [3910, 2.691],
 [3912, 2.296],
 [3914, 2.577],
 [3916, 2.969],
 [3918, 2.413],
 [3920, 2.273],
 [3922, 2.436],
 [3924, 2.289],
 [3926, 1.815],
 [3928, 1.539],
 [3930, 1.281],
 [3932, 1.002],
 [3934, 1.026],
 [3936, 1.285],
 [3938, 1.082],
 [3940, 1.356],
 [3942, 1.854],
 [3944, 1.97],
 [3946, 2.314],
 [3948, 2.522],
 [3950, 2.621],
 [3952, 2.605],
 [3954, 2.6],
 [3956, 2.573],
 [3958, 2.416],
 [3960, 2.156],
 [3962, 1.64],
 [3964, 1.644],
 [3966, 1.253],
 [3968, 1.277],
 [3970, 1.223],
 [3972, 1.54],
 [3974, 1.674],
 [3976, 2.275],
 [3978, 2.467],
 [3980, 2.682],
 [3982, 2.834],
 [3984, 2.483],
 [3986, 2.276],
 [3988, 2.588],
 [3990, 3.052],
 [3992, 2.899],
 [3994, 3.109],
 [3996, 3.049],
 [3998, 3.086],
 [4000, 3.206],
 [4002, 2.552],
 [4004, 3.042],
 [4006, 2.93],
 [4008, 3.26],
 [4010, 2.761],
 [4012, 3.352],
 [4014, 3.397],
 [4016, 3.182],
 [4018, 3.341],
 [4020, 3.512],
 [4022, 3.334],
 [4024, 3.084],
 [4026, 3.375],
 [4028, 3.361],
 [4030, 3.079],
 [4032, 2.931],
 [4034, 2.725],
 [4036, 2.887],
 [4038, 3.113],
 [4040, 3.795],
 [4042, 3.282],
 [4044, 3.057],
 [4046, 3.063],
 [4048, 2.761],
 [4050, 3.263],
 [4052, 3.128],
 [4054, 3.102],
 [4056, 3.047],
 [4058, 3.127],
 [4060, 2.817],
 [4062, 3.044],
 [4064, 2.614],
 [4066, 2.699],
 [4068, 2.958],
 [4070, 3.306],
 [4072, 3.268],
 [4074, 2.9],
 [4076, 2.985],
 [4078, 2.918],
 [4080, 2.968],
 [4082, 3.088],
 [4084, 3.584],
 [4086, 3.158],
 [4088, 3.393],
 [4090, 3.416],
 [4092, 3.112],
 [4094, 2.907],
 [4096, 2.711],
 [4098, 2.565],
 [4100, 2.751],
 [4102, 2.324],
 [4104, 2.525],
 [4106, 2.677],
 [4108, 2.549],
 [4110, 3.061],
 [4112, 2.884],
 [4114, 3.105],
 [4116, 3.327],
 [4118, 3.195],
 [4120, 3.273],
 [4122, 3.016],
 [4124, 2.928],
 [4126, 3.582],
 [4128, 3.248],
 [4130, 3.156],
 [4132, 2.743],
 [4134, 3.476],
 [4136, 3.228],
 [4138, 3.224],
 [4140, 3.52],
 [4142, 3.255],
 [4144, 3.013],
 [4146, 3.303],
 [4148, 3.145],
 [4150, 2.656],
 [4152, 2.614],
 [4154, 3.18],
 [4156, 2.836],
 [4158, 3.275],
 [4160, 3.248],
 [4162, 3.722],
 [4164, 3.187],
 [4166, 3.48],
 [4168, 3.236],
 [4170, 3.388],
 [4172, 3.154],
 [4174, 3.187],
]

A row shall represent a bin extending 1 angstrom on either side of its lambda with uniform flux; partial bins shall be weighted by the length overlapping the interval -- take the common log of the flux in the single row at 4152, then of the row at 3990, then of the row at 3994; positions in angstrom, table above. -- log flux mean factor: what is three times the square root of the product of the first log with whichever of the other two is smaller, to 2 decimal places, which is 1.35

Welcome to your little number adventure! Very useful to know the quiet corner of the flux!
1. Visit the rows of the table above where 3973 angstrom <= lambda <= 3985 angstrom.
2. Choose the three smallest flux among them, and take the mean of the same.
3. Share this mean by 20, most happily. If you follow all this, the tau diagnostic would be 0.107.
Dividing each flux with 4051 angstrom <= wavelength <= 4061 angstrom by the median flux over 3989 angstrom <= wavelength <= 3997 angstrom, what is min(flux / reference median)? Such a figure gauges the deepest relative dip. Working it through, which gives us 0.923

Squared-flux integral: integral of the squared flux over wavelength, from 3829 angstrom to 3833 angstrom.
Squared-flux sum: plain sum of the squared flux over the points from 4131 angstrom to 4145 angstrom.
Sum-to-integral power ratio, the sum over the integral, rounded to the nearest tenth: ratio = 11.4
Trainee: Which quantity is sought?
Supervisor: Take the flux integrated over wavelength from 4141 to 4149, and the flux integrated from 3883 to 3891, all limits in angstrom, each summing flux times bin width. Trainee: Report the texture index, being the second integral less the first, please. -10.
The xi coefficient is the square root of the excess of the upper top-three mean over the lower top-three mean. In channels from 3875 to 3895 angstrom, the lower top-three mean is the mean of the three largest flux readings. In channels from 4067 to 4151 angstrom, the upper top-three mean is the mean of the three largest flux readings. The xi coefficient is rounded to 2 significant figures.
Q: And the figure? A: 1.2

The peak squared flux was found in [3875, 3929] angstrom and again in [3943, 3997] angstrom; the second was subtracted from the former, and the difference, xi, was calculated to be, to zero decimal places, -1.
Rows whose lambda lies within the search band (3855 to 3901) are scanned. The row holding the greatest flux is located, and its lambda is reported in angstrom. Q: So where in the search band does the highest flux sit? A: 3900 angstrom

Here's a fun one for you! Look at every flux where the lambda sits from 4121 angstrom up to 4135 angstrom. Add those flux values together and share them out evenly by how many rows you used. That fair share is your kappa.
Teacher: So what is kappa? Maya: 3.2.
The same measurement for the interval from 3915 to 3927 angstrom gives 2.4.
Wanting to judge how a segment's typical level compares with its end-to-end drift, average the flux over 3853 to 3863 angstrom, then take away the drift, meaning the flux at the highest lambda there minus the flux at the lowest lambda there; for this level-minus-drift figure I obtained 2.3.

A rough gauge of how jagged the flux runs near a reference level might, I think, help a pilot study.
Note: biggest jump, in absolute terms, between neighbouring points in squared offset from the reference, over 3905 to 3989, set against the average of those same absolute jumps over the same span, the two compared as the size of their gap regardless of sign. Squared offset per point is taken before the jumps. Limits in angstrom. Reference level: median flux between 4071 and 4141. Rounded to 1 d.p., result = 1.0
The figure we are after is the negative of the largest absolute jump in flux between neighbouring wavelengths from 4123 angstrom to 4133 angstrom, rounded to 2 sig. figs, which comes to -0.65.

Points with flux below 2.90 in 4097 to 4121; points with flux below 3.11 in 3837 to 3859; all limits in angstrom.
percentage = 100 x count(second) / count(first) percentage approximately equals 157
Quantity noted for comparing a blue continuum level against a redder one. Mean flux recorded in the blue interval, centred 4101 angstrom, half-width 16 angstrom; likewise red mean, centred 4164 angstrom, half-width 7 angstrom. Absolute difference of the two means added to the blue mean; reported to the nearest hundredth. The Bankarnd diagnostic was 3.36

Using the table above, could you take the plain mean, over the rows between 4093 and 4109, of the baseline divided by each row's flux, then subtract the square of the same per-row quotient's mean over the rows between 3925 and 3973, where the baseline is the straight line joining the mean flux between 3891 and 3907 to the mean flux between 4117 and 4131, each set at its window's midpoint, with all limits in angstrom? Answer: -1.0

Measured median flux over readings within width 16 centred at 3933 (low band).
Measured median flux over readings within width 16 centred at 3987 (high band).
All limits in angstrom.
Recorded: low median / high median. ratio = 0.47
